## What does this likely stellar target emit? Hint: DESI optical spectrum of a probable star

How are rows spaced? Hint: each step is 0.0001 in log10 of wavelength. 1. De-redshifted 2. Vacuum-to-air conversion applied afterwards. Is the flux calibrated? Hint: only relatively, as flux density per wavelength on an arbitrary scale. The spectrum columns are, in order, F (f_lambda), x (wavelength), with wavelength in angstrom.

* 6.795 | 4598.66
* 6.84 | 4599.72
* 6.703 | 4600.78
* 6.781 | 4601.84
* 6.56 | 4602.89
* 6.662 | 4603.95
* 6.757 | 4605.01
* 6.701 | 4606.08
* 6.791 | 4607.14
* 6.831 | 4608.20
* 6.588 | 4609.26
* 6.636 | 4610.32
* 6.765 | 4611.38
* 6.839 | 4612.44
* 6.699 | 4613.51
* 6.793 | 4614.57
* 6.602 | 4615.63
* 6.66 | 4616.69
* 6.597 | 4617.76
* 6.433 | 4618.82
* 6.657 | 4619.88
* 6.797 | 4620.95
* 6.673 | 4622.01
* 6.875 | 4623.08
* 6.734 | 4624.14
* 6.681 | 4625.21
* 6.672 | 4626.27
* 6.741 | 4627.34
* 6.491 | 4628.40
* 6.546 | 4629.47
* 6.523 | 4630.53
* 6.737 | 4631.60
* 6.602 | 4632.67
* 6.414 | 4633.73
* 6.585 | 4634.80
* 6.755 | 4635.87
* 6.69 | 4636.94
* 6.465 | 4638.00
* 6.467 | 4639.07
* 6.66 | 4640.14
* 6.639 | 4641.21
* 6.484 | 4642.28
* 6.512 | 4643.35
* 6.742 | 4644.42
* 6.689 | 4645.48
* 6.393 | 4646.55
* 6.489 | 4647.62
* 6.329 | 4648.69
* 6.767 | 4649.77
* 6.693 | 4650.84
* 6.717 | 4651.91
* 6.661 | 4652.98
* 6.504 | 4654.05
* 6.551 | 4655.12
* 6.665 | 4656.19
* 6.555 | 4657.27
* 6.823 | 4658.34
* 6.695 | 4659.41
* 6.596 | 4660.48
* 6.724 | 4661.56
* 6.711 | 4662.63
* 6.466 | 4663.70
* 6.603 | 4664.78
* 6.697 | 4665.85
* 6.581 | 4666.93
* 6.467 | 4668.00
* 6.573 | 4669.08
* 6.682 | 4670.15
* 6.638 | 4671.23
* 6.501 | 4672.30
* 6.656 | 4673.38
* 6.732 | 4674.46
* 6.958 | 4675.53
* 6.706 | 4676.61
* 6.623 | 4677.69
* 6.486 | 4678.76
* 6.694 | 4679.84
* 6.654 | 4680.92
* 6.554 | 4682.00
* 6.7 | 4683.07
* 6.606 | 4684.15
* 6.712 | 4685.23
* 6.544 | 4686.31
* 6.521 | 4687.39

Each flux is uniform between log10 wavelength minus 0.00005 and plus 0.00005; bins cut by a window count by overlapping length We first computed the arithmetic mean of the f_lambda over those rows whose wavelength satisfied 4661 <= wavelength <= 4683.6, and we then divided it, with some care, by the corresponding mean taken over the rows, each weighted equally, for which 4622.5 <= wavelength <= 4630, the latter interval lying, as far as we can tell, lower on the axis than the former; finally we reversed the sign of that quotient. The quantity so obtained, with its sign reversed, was -0.994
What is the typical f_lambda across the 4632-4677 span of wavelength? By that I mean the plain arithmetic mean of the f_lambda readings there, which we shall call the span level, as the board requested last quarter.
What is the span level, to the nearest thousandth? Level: 6.615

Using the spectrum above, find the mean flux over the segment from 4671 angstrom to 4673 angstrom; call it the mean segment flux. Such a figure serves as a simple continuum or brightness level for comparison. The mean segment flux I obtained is 6.57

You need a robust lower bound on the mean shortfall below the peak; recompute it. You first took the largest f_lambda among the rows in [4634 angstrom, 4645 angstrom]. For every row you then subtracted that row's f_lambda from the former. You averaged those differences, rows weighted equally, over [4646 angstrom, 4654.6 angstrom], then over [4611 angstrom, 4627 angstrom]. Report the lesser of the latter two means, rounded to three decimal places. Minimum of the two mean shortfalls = 0.057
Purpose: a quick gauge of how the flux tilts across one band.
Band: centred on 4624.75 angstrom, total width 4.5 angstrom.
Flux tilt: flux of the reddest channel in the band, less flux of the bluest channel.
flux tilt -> -0.20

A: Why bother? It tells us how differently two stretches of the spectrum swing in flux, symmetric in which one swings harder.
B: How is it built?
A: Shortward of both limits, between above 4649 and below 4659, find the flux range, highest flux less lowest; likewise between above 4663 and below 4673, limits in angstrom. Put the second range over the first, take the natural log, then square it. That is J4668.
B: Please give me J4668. 0.10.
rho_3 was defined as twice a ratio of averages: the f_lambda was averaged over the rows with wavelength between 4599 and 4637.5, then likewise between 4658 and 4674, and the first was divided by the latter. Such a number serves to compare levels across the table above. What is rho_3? 2.02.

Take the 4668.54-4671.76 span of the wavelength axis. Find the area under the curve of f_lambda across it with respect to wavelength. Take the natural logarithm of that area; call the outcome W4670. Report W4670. 3.06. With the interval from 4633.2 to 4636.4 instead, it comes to 3.05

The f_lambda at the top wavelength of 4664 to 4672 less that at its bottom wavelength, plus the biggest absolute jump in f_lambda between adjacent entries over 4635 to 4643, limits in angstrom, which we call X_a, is 0.26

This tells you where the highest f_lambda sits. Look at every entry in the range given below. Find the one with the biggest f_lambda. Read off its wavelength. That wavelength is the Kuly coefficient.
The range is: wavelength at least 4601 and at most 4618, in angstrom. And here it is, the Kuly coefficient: 4612.44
